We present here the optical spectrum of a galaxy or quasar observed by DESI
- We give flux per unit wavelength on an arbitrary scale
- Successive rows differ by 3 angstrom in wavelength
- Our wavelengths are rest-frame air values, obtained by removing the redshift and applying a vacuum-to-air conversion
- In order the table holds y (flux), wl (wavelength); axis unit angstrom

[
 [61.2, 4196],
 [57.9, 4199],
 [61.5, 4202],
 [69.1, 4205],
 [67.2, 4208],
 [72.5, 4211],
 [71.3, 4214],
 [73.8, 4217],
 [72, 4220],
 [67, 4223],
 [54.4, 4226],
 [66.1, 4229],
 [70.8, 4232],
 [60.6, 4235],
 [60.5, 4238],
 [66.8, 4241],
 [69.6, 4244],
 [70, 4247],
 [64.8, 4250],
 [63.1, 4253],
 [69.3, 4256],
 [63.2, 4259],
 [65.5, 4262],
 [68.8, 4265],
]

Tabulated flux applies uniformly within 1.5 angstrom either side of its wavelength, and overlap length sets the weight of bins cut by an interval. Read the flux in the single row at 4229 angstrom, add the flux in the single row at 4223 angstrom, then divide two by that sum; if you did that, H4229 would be 0.0150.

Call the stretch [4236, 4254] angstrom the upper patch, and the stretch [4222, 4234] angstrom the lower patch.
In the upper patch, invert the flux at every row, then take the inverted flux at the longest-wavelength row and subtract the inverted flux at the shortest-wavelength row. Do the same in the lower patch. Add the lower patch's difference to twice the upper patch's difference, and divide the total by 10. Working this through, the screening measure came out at -0.0002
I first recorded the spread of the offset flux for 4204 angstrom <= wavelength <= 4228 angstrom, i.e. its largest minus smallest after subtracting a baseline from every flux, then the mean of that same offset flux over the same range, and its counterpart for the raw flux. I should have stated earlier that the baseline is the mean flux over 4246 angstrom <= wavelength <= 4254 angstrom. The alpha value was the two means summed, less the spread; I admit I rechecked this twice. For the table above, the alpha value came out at 51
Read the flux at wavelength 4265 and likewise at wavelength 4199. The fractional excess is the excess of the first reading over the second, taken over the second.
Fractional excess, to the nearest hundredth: 0.19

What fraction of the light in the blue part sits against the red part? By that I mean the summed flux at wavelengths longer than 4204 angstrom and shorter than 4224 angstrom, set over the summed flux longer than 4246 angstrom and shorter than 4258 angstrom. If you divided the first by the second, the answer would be 1.84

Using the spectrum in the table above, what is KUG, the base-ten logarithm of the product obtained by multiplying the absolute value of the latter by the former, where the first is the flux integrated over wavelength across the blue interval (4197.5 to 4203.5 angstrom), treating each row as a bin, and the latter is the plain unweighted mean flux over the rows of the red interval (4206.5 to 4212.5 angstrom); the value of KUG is 4.40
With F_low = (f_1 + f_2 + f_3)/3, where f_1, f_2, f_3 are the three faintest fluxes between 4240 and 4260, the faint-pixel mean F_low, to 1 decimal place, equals 63.7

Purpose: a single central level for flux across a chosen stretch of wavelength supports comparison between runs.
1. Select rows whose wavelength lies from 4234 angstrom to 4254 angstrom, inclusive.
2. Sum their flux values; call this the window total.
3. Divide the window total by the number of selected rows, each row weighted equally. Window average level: 65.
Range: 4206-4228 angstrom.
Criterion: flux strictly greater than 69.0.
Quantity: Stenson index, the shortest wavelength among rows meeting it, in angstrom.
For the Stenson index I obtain 4211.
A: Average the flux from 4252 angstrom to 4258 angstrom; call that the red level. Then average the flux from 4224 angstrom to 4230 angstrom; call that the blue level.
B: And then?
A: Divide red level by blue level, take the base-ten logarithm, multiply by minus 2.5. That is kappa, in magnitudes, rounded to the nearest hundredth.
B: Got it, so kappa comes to -0.10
